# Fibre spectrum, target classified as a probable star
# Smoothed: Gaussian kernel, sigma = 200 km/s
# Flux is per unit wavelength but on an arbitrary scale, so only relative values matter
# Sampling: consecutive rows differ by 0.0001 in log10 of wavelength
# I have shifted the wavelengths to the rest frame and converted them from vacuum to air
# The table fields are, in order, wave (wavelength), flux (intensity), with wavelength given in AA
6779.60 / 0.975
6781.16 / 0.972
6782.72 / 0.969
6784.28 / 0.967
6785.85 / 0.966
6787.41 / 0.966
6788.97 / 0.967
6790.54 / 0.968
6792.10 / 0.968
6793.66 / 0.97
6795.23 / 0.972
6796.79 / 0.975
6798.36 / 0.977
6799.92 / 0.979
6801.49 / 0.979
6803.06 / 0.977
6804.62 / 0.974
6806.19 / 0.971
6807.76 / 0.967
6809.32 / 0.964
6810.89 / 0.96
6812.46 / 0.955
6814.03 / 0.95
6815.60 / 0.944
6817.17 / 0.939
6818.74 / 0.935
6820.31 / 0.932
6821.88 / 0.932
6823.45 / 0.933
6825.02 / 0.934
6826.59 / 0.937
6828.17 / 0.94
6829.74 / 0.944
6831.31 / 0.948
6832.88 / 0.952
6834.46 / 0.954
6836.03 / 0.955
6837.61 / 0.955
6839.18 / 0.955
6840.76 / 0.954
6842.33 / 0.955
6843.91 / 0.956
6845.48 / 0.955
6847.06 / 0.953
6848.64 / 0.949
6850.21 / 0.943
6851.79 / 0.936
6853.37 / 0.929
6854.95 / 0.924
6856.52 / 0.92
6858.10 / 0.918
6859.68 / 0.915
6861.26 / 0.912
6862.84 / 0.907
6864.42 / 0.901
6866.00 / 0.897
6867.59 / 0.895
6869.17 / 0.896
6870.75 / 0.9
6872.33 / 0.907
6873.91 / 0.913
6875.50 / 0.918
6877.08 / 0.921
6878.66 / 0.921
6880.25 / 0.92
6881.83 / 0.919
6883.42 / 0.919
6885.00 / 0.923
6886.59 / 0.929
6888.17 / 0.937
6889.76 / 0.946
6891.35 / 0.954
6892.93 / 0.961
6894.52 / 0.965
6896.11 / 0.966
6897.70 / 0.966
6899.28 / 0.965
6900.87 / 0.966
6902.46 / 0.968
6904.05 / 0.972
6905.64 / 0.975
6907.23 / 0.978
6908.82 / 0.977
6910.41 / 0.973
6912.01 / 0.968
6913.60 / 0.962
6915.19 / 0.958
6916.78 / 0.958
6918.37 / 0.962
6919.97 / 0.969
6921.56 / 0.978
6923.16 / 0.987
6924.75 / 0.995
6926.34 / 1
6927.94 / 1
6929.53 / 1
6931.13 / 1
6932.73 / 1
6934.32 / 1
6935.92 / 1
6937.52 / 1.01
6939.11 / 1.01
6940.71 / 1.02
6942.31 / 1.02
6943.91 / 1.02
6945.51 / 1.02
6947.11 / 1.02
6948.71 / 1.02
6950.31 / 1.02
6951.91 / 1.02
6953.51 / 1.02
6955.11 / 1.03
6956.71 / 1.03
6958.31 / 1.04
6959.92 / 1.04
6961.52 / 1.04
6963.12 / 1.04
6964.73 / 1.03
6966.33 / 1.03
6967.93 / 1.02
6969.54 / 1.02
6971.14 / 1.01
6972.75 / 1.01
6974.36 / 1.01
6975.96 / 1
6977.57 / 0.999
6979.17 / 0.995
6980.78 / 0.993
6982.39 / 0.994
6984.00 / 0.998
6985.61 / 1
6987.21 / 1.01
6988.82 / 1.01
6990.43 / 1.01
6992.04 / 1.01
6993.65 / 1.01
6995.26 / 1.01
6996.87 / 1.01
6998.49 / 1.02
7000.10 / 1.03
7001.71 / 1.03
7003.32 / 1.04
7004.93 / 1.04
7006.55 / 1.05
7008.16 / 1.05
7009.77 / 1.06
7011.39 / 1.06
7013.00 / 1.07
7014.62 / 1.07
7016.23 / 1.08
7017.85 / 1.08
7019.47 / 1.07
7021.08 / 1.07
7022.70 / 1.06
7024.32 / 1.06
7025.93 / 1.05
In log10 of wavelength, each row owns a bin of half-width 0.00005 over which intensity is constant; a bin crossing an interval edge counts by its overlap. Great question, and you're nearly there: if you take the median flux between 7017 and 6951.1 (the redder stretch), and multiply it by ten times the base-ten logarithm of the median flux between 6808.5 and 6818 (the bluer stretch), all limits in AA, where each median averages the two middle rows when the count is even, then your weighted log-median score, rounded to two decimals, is -0.22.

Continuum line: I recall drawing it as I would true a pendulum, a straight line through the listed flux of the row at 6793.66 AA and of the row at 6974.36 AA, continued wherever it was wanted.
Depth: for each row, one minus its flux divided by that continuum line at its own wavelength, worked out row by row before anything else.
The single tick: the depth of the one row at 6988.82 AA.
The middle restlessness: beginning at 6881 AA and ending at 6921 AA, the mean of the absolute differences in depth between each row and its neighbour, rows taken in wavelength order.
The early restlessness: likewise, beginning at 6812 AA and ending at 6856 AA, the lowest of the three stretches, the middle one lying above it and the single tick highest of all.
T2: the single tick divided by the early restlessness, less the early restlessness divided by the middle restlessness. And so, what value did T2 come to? 0.2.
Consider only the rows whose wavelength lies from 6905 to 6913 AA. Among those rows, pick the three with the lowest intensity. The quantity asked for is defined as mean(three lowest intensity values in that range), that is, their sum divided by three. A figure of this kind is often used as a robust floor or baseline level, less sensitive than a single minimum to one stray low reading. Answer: 0.972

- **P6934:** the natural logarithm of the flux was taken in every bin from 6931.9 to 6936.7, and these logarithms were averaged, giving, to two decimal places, 0.00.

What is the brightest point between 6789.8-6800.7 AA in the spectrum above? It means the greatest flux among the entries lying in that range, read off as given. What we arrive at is 0.979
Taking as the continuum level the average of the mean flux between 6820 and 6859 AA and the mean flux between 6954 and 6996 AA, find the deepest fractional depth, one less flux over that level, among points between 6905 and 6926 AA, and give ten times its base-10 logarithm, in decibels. -16.7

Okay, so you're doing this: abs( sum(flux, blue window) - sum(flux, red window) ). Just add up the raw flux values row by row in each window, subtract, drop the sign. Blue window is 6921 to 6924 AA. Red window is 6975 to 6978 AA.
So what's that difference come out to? 0.03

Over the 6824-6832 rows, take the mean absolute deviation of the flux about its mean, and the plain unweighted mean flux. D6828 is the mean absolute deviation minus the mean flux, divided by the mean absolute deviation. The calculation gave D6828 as -217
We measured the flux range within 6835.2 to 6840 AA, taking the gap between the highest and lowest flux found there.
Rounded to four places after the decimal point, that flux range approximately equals 0.0000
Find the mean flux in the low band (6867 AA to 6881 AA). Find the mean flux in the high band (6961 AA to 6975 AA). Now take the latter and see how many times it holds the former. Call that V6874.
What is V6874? 1.12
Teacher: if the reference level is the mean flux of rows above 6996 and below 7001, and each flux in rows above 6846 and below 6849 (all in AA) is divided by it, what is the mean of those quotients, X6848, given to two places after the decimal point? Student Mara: 0.93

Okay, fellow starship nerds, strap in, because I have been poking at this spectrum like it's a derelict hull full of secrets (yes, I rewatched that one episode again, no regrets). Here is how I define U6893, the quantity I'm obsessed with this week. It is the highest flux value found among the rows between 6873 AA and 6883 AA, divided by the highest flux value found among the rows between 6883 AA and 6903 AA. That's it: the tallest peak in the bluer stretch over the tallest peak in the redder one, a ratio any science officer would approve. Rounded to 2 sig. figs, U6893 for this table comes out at 0.95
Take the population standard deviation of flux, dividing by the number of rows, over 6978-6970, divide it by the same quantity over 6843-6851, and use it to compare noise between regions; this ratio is 1.1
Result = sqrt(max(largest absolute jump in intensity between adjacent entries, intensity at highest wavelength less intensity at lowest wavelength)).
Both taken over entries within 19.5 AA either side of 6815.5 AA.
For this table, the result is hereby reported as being 0.077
